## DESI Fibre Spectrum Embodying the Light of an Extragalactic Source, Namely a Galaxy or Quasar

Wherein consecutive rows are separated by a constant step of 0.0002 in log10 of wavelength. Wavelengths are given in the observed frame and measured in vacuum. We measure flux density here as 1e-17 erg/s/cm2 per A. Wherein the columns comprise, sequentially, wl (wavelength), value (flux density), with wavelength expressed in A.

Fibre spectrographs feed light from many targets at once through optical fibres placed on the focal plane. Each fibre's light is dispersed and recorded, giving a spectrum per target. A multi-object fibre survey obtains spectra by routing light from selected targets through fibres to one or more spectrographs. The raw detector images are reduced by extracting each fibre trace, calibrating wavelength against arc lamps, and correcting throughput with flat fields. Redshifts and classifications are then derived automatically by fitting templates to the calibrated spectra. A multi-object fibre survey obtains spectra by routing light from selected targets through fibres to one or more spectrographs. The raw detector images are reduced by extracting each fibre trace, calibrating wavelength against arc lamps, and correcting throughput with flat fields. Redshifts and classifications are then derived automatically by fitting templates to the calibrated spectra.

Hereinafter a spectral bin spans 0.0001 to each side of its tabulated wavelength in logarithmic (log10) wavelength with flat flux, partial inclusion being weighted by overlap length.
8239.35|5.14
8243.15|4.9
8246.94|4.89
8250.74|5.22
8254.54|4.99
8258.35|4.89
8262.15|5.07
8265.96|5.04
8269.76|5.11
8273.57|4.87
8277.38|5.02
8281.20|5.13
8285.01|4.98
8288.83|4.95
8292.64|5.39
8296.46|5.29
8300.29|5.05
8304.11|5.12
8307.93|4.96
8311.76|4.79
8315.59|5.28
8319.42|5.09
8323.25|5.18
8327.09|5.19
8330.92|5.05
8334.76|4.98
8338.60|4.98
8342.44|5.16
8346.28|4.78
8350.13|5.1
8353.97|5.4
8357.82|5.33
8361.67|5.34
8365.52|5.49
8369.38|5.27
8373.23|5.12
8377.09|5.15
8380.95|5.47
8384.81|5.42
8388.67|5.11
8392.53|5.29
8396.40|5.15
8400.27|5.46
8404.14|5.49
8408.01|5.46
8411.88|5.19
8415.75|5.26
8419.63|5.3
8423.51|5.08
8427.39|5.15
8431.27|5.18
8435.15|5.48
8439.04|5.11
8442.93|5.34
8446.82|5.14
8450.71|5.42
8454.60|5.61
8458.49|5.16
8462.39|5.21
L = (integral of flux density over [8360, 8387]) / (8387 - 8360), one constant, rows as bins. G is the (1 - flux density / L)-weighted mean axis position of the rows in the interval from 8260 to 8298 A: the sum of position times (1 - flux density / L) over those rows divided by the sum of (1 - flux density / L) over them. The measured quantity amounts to 8276.0 A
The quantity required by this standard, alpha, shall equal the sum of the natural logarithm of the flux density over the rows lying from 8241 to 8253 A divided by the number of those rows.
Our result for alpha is 1.61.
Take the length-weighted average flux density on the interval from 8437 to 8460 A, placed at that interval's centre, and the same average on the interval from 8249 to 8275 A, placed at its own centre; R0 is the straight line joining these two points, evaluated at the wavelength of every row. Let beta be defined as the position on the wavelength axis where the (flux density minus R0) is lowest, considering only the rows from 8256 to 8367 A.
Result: 8346.28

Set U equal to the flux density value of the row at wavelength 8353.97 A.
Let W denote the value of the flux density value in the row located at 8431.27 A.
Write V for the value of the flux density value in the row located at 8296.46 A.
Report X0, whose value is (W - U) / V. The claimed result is -0.04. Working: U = 5.4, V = 5.29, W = 5.18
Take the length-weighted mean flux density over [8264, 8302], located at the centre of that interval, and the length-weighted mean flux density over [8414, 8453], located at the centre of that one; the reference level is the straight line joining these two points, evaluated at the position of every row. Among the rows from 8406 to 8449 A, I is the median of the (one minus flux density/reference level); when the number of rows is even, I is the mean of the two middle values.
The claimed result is 0.007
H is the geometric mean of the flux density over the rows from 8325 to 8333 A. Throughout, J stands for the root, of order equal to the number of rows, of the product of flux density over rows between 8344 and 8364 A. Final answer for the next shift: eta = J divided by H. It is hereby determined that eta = 1.01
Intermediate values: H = 5.12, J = 5.18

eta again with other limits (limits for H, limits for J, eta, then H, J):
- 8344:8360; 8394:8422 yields 1.04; 5.15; 5.33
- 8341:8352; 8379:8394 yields 1.06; 5.01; 5.32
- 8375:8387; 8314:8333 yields 0.96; 5.34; 5.16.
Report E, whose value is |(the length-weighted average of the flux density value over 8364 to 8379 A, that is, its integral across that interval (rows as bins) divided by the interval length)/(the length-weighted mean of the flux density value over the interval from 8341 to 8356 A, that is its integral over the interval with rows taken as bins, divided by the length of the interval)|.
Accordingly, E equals 1.03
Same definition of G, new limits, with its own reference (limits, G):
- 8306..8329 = 8314.7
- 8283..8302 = 8290.7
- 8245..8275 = 8260.5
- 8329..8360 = 8340.0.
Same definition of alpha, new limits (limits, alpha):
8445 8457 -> 1.68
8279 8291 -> 1.61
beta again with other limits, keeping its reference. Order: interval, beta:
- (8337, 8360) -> 8346.28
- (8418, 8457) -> 8423.51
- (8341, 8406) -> 8346.28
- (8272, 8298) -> 8273.57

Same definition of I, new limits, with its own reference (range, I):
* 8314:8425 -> -0.010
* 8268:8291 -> 0.016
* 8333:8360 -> 0.011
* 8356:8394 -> -0.025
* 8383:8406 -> -0.030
